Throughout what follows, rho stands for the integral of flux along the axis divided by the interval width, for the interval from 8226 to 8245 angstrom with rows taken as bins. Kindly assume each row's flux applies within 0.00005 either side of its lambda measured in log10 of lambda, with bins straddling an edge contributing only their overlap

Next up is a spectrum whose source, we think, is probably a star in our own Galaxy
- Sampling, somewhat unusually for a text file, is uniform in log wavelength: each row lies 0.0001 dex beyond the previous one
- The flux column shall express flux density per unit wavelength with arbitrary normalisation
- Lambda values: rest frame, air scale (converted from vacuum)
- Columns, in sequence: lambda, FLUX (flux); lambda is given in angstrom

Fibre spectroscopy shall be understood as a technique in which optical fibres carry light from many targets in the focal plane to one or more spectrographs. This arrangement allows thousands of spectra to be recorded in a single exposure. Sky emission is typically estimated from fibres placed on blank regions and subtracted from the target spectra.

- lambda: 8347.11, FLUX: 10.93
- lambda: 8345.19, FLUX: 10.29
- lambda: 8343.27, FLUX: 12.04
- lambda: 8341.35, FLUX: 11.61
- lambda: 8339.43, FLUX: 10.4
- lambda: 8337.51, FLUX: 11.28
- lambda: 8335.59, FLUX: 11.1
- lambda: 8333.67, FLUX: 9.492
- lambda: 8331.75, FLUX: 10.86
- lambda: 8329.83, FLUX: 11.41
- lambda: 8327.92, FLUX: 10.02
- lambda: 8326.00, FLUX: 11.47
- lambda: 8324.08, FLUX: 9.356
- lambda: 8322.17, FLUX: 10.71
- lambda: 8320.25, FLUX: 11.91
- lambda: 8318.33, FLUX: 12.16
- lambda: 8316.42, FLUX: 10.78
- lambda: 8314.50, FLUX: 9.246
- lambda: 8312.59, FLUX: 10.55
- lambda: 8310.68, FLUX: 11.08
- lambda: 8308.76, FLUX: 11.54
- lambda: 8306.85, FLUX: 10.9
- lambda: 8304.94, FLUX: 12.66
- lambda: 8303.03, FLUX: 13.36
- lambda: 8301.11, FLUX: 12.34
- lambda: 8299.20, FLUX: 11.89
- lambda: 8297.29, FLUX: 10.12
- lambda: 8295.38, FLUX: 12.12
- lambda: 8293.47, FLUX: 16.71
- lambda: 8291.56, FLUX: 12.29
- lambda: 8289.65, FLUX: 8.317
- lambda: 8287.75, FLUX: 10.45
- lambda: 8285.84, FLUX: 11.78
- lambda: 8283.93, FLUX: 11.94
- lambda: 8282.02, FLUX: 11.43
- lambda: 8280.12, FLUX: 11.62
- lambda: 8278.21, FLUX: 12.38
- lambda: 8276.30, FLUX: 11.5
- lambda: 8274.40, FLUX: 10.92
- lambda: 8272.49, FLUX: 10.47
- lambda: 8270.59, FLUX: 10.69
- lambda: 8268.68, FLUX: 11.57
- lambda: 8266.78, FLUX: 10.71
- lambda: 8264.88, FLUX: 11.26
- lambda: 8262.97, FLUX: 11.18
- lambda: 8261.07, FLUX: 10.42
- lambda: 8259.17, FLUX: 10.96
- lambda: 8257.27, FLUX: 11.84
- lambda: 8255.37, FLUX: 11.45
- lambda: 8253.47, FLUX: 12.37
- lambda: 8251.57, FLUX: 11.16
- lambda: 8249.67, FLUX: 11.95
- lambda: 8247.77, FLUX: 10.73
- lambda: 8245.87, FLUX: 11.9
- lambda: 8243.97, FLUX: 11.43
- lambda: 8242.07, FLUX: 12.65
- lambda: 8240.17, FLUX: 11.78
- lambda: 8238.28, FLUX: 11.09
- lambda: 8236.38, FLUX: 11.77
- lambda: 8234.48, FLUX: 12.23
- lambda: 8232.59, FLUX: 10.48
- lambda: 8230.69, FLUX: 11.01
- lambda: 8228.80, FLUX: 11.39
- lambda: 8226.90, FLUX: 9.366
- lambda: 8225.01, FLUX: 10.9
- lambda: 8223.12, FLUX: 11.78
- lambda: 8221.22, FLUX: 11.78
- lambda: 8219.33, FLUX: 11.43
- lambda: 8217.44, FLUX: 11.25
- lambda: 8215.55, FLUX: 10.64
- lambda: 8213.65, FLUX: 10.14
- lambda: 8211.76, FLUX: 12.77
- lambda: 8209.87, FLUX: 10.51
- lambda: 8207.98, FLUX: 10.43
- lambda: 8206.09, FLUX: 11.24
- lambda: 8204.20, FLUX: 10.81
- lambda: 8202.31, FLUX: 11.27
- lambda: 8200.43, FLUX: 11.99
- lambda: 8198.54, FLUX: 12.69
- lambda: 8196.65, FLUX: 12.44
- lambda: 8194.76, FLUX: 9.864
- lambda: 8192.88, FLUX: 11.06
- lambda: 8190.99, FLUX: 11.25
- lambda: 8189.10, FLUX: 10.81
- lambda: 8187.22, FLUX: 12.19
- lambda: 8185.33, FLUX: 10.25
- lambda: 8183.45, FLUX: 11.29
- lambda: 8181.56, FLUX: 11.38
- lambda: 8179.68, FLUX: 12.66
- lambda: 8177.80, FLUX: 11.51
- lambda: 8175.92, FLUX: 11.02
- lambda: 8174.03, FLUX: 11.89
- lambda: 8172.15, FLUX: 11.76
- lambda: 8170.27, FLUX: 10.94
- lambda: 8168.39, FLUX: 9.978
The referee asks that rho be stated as 11.3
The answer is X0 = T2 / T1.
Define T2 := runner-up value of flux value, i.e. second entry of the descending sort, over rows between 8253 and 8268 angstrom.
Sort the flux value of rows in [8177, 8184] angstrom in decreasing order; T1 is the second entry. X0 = 1.03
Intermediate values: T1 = 11.51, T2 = 11.84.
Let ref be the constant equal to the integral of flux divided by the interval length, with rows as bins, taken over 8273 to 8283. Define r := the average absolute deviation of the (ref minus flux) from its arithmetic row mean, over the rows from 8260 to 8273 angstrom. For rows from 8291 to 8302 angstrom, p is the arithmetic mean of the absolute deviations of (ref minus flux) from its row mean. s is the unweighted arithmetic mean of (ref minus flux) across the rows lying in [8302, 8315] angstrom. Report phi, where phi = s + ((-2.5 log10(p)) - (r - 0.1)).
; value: -0.4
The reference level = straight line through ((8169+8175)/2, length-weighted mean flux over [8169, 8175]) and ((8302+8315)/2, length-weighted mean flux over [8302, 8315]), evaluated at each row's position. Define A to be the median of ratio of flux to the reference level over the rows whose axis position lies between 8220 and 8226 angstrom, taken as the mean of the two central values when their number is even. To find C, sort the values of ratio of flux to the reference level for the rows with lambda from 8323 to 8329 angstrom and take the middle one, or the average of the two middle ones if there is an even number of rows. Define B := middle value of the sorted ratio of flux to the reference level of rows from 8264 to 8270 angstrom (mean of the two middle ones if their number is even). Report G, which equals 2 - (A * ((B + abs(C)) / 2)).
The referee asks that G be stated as 1.04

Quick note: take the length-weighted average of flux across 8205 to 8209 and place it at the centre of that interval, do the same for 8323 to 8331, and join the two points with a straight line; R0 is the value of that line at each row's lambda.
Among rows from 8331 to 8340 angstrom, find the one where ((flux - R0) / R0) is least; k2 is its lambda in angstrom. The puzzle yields 8333.67 angstrom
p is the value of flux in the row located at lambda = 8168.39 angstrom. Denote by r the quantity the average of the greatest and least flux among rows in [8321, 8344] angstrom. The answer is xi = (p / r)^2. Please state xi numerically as 0.87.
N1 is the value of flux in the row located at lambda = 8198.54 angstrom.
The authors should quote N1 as 12.69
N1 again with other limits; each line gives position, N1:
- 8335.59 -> 11.1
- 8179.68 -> 12.66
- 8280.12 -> 11.62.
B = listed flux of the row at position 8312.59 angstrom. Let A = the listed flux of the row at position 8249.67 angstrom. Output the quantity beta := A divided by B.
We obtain 1.13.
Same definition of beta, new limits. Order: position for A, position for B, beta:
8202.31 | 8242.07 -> 0.89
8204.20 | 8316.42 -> 1.00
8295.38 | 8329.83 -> 1.06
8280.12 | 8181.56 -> 1.02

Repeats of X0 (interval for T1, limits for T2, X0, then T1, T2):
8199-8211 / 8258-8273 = 1.00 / 11.27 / 11.26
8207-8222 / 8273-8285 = 1.01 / 11.78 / 11.94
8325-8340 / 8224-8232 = 0.96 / 11.41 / 11.01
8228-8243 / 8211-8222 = 0.96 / 12.23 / 11.78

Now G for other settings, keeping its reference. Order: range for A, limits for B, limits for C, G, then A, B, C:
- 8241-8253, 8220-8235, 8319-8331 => 1.00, 1.02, 0.98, 0.97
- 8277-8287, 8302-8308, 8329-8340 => 0.93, 1.03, 1.11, 0.96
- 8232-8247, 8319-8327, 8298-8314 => 0.97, 1.03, 0.97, 1.03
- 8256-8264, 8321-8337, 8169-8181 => 1.05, 0.97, 0.95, 1.02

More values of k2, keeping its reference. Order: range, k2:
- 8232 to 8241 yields 8232.59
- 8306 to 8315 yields 8314.50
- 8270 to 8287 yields 8272.49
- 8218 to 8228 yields 8226.90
